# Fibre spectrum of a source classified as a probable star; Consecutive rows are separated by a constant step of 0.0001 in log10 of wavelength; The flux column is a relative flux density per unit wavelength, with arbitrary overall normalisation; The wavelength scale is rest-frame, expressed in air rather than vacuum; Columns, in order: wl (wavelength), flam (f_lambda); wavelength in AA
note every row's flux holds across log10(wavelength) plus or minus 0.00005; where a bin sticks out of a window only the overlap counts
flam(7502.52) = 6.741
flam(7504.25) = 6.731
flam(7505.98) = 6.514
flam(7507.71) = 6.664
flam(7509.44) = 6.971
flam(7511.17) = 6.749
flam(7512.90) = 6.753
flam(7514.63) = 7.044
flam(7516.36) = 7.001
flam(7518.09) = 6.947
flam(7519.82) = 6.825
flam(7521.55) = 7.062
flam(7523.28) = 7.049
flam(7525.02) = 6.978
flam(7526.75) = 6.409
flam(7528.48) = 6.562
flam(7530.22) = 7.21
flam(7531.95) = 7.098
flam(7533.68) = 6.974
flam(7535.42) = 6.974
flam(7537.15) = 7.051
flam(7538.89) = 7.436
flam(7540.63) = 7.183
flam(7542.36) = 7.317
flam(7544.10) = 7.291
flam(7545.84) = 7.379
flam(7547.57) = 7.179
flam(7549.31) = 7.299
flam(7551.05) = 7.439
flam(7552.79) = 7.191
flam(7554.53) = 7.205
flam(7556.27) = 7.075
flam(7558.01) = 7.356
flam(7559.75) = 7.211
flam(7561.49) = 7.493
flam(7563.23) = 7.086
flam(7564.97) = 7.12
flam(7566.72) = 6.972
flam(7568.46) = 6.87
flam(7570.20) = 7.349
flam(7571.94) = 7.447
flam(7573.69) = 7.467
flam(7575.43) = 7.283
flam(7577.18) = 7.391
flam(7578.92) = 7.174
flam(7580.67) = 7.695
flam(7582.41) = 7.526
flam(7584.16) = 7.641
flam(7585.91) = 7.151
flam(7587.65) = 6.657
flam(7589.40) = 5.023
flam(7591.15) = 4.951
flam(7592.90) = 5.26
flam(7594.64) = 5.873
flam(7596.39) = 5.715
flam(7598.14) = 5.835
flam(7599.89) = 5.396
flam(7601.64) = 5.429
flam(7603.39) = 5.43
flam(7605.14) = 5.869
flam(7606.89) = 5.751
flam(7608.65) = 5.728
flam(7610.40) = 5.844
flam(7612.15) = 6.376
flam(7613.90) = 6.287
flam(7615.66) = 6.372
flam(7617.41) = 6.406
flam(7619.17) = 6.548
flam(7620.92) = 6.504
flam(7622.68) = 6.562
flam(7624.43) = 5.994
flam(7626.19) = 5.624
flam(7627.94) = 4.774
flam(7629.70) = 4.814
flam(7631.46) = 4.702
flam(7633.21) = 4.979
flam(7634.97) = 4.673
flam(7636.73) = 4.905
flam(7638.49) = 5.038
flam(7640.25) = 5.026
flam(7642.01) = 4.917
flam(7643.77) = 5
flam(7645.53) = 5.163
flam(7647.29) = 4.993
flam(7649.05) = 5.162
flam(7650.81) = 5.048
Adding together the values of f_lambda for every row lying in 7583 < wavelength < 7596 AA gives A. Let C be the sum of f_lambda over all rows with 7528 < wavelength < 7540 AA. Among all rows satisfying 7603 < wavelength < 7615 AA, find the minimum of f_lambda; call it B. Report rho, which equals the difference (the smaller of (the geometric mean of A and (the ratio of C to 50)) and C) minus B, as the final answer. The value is 1.0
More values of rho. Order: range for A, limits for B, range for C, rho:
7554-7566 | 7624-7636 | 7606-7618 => 1.9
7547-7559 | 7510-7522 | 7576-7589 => 0.5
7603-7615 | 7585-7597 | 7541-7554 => 1.5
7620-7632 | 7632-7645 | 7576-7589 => 1.6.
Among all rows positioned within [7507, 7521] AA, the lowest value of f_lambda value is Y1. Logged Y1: 6.664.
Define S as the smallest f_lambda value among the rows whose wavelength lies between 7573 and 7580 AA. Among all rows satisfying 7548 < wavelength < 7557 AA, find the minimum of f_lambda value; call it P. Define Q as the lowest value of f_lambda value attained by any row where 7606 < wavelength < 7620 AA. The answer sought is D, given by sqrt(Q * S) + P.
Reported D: 13.5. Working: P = 7.075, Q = 5.728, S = 7.174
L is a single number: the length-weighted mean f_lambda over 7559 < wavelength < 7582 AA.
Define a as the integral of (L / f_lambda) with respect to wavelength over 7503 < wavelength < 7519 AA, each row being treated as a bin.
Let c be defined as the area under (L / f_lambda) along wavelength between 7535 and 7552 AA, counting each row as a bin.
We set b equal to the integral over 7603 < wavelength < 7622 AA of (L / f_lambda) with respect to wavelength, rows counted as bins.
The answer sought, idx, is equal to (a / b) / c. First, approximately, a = 17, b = 23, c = 17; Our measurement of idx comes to 0.04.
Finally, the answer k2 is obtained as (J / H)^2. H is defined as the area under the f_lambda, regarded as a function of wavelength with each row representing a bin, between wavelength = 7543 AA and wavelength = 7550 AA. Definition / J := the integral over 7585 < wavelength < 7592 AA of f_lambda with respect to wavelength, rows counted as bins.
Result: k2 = 0.7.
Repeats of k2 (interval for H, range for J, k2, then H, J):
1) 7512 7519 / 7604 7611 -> 0.7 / 48.6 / 40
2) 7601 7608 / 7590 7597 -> 0.9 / 39.4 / 38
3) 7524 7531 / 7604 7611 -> 0.7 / 47.5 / 40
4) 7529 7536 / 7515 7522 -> 1.0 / 49.3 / 49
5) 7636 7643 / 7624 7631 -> 1.1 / 34.8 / 37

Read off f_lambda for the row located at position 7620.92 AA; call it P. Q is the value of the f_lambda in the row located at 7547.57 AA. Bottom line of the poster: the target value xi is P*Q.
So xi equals 47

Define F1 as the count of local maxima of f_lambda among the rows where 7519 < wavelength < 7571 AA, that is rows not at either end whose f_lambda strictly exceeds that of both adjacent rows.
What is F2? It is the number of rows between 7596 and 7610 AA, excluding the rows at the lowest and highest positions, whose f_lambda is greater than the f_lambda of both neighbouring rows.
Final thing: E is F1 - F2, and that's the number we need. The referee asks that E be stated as 8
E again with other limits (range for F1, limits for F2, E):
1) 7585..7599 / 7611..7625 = -1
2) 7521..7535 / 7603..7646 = -6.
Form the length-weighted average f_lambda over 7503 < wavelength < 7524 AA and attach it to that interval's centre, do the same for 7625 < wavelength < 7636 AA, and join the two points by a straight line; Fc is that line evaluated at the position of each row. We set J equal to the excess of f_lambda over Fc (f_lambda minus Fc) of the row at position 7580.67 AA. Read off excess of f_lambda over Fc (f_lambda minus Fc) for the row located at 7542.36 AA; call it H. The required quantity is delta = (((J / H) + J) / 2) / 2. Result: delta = 1.00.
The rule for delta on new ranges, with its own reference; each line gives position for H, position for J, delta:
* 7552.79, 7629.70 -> -0.08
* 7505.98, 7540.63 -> -0.22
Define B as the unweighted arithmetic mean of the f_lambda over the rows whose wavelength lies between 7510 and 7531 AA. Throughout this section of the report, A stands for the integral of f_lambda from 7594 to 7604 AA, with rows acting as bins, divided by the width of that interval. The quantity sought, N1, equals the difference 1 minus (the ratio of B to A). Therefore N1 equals -0.23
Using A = 5.6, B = 6.88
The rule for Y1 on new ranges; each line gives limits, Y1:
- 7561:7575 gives 6.87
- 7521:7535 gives 6.409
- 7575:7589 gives 6.657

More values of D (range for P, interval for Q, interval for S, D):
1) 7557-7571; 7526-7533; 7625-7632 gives 12.4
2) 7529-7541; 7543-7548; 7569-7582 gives 14.2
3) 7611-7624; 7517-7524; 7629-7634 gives 12.0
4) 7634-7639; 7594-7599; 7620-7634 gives 9.9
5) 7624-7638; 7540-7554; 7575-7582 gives 11.8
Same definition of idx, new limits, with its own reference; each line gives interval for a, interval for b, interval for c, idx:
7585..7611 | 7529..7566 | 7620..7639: 0.03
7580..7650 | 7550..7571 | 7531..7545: 0.30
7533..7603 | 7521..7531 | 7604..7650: 0.12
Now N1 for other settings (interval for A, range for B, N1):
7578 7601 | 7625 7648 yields 0.21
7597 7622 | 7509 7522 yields -0.16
